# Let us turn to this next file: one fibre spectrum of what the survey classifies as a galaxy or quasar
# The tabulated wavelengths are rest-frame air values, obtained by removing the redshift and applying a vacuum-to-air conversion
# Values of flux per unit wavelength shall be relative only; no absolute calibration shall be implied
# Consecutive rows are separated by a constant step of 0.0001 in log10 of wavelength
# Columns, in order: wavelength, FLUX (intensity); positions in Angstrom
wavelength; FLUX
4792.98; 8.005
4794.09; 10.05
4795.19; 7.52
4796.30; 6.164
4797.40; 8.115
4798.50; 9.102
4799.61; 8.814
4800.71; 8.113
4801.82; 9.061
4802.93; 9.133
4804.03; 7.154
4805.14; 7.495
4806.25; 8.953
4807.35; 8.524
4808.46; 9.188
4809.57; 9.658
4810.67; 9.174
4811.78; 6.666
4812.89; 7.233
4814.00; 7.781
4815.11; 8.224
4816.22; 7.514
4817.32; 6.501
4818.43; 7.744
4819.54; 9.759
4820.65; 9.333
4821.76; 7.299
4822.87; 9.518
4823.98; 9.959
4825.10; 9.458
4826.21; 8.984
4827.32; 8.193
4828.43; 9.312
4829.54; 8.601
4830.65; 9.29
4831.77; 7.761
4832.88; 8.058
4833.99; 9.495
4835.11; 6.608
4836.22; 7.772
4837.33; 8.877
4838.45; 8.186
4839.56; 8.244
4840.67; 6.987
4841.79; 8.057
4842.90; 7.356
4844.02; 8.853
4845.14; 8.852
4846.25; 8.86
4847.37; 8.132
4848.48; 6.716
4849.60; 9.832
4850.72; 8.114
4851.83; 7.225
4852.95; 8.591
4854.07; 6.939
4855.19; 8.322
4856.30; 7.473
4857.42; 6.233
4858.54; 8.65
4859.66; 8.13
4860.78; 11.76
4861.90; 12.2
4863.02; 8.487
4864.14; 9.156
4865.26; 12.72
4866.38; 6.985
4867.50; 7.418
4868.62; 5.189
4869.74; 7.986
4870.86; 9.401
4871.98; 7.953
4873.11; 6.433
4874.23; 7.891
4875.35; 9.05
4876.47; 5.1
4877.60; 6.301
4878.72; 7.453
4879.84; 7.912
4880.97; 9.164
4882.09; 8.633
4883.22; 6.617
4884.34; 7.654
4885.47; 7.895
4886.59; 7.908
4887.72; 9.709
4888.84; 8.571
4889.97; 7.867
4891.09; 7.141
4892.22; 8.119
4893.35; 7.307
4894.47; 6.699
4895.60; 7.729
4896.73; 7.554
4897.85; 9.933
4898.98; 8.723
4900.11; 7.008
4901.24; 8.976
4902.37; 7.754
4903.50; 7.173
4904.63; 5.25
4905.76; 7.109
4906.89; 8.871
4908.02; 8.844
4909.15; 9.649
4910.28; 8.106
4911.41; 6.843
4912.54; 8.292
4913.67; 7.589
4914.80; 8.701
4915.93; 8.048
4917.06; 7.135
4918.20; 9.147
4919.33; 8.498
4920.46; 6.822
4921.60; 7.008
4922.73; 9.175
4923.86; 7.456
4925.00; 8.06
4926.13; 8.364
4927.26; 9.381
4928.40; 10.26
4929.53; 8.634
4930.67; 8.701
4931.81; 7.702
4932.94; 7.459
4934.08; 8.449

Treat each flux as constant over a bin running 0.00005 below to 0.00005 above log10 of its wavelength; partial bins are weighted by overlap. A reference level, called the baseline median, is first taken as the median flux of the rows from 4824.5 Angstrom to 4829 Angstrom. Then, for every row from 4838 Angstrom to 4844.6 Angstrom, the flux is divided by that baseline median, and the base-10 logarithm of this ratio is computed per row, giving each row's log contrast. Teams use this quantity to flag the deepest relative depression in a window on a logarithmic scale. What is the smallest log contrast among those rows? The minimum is -0.12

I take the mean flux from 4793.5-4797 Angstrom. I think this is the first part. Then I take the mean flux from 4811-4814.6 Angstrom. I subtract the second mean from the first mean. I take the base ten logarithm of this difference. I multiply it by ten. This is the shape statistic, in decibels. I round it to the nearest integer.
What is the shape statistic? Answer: -2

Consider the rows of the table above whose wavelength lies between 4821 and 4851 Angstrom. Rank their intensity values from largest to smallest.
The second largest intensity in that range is 9.832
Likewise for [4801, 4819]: 9.188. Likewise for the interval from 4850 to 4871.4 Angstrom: 12.2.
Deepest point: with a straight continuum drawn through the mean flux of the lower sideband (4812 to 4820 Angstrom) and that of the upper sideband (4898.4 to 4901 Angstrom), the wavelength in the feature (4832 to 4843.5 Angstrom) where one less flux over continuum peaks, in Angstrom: 4835.11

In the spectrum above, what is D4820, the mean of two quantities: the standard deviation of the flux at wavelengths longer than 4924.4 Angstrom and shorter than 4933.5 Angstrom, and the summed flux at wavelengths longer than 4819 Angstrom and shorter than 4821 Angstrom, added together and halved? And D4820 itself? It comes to 10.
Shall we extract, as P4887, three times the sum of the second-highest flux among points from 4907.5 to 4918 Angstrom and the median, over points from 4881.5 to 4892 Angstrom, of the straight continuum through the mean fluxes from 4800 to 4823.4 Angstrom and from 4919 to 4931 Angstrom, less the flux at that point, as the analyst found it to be 27.9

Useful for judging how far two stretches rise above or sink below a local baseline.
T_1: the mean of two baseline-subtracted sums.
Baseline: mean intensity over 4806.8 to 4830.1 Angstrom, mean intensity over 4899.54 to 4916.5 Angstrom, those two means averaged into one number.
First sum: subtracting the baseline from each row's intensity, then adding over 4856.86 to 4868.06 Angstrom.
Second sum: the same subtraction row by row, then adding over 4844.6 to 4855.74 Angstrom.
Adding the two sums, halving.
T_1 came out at 5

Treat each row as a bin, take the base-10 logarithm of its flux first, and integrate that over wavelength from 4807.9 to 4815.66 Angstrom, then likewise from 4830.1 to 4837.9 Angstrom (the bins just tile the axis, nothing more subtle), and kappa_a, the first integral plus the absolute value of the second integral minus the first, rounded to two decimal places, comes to 7.12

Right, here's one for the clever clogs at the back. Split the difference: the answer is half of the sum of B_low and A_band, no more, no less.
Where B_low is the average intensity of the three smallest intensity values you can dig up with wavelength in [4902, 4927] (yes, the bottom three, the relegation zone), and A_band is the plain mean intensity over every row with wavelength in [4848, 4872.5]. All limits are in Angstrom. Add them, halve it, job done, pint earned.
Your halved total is 7.37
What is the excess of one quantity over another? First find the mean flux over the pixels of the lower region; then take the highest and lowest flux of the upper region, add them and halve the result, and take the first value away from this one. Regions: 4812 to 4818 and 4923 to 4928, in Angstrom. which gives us 1.0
